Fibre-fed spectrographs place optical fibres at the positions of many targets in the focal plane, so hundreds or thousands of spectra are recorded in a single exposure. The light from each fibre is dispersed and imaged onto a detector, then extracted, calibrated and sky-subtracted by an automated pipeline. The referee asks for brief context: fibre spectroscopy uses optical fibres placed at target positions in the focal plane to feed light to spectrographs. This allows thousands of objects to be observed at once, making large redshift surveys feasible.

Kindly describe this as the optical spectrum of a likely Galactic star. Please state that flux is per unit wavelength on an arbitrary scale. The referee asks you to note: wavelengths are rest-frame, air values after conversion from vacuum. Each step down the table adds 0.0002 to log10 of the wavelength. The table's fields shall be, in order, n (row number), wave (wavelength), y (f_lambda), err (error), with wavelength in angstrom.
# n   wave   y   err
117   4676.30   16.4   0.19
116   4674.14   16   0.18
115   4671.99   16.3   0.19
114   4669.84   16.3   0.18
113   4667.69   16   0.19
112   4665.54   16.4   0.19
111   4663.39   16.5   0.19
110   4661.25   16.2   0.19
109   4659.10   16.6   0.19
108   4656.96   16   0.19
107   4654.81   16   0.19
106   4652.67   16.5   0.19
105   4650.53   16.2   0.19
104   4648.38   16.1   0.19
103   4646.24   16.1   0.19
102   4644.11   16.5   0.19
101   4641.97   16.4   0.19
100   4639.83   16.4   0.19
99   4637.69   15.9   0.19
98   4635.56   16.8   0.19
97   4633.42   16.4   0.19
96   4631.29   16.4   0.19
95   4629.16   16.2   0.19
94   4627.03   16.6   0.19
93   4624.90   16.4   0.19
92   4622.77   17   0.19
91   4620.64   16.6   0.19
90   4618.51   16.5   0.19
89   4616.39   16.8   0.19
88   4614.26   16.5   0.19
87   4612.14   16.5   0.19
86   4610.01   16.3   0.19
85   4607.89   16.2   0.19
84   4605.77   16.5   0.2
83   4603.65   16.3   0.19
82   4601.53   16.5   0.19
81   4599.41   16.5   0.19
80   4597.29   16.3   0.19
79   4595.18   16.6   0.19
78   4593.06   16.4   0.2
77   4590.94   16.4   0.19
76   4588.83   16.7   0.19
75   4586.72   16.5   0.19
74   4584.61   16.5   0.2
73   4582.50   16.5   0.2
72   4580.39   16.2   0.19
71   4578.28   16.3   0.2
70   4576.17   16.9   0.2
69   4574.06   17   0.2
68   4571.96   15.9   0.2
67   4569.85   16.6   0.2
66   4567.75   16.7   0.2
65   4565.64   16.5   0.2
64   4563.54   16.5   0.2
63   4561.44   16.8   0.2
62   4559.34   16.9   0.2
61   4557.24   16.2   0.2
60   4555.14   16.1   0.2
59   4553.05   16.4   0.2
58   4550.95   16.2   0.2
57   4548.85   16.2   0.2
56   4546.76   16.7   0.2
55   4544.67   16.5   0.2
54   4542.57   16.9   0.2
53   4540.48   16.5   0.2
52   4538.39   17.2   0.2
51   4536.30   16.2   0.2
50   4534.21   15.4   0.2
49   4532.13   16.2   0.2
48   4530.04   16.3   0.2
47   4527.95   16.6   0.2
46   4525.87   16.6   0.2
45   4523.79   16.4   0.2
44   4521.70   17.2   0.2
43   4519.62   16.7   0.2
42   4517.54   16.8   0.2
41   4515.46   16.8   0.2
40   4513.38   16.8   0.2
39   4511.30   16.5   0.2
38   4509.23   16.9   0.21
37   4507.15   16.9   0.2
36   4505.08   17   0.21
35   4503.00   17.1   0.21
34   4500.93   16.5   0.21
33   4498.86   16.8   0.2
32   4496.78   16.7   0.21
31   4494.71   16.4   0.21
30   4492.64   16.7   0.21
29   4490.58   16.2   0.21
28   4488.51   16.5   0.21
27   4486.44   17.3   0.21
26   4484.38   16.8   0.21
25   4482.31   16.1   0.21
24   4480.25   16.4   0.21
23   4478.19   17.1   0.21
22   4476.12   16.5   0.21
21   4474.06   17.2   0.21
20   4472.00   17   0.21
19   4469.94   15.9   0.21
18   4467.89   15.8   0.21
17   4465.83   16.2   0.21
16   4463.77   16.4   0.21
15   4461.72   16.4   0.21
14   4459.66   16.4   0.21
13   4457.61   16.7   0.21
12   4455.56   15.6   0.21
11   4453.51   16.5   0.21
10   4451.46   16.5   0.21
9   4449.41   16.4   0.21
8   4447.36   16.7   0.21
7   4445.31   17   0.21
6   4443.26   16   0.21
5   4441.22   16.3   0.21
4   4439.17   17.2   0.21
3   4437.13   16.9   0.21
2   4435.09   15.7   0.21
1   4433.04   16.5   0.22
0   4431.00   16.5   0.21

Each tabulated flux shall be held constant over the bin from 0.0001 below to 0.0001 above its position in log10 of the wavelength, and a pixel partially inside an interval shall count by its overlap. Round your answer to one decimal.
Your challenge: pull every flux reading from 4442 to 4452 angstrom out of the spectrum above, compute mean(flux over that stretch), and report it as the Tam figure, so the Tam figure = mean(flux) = 16.5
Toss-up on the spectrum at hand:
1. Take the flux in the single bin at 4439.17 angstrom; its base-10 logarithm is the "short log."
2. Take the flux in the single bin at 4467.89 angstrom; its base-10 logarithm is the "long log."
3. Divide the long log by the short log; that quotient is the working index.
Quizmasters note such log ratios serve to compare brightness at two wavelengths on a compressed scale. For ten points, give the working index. 0.97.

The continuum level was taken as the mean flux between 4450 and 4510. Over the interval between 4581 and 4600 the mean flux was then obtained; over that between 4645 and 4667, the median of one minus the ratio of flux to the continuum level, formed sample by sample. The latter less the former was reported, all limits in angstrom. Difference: -16.5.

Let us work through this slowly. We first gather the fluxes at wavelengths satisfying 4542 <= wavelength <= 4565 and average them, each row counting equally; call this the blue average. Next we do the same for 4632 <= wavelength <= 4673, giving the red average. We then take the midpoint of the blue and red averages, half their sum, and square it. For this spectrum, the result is 269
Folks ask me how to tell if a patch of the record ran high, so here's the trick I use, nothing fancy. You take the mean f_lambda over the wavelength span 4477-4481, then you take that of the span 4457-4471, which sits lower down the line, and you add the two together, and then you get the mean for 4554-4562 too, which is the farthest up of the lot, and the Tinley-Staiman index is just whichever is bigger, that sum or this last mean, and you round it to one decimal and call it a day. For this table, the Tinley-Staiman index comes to 33.0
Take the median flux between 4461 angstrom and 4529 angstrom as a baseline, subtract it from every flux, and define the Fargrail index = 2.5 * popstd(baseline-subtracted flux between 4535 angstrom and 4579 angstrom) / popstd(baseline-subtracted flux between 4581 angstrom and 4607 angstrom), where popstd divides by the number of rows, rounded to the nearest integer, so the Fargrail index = 8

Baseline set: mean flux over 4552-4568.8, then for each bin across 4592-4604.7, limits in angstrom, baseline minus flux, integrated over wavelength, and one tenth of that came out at 0.10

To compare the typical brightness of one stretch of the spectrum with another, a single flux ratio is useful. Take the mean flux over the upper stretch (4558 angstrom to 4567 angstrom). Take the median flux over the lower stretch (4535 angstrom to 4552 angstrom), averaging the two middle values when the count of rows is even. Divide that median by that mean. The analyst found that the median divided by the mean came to 0.99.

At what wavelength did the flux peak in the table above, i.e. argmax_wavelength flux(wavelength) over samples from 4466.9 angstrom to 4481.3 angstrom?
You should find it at 4474.06 angstrom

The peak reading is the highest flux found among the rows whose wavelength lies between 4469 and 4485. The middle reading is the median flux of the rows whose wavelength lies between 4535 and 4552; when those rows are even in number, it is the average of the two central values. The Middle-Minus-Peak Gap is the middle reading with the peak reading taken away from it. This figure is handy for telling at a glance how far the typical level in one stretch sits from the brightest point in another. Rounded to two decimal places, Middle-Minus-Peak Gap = -0.70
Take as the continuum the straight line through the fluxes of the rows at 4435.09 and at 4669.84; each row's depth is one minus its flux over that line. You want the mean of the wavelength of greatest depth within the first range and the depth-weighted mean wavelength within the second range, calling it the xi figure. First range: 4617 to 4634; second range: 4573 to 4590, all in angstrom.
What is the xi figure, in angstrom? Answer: 4604.8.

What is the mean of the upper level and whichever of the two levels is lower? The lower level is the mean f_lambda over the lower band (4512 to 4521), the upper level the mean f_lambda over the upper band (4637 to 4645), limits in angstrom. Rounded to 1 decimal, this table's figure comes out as 16.3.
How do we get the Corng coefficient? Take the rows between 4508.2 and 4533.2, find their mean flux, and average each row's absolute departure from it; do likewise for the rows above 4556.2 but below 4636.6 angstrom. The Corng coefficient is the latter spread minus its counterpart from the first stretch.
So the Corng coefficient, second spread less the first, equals -0.04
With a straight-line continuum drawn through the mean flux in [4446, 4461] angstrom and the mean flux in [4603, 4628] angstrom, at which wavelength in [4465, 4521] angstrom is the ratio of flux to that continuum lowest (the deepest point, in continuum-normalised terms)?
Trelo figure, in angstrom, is 4467.89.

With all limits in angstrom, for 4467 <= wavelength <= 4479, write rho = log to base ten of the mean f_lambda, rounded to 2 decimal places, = 1.22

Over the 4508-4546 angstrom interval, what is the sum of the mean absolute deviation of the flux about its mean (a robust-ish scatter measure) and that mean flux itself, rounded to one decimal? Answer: 16.9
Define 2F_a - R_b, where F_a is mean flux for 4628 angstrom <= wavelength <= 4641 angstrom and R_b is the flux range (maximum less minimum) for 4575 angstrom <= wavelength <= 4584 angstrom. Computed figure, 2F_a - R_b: 32.00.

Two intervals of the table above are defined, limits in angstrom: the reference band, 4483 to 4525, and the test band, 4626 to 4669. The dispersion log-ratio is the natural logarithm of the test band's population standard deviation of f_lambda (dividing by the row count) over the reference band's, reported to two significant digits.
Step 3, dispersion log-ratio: -0.13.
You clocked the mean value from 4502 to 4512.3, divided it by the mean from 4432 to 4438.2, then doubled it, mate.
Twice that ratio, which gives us 2.06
